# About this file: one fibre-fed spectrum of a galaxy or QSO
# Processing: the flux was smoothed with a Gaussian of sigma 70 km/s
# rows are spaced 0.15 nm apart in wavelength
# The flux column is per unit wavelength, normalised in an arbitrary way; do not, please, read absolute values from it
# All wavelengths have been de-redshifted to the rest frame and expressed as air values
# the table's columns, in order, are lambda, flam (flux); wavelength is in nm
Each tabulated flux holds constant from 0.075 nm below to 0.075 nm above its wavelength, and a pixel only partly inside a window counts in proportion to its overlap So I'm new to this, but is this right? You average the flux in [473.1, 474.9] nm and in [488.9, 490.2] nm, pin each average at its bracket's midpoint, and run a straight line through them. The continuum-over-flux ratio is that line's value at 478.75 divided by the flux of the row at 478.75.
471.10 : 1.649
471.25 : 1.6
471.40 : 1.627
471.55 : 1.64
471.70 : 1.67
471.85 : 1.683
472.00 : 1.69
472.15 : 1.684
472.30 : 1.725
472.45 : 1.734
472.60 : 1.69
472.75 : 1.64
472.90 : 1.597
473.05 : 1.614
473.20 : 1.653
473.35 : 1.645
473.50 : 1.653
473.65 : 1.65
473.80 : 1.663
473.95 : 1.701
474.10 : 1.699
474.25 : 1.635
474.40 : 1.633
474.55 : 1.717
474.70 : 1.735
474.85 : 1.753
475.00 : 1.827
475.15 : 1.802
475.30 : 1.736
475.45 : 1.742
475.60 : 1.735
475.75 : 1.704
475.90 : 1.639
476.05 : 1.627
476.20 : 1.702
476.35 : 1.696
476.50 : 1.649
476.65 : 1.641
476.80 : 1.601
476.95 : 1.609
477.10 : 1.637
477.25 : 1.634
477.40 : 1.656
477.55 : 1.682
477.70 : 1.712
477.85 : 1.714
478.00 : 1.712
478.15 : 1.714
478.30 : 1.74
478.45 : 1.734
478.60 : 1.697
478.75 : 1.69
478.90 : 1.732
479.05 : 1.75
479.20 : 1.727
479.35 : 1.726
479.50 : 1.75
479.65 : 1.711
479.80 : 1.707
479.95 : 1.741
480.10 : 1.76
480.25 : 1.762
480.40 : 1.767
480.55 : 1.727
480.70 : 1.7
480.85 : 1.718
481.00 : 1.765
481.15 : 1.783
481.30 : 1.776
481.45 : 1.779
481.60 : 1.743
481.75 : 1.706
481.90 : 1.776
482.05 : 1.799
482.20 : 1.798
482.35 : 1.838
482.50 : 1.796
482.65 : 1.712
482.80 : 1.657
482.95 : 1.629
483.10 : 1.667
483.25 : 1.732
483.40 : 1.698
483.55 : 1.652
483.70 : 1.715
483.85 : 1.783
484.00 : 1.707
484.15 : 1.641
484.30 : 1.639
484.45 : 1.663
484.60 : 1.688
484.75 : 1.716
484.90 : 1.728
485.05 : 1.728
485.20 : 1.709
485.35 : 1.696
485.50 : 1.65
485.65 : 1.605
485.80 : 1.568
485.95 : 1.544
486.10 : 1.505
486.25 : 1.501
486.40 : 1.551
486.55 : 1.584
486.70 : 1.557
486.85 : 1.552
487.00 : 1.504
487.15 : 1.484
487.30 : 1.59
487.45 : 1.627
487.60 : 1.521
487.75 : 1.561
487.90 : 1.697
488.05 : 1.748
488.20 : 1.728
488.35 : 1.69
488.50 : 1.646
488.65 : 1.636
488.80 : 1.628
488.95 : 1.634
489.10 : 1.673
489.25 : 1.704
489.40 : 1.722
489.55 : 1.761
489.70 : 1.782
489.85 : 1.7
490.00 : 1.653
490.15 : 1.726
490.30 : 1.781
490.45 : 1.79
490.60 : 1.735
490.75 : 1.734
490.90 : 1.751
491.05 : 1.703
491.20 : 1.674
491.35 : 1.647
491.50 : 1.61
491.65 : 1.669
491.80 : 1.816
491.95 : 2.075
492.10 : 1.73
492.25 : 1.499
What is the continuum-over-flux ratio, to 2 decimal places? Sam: 1.00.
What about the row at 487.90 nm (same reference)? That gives 1.00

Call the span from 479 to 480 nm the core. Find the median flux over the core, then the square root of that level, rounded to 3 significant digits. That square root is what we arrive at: 1.31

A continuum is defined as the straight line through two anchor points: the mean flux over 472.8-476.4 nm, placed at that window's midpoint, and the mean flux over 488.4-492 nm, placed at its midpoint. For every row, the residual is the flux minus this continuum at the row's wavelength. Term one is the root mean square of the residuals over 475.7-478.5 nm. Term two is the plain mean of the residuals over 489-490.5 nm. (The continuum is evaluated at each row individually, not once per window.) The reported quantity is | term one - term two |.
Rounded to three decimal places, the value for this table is 0.035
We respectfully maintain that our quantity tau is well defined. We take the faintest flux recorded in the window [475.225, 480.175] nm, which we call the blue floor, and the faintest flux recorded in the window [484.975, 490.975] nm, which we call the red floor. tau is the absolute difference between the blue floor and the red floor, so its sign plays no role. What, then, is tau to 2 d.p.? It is 0.12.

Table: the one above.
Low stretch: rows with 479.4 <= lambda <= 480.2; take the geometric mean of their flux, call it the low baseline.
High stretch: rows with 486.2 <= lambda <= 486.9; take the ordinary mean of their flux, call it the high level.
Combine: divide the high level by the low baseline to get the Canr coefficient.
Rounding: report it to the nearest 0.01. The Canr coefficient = 0.89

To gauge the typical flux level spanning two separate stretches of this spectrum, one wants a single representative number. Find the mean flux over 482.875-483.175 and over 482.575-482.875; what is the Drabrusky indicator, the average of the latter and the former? 1.67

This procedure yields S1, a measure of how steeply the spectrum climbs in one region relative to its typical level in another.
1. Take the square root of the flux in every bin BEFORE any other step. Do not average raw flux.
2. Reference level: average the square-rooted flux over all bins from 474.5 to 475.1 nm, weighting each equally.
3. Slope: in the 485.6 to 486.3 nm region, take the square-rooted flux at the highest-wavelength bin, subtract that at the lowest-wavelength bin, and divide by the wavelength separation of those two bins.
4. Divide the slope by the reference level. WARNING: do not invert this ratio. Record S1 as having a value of -0.052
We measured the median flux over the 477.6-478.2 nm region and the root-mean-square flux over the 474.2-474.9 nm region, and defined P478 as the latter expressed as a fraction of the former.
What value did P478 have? 0.990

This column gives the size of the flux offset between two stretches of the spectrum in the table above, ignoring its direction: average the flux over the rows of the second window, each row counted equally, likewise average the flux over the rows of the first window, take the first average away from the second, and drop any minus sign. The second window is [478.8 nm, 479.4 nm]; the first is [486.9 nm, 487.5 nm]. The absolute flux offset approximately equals 0.18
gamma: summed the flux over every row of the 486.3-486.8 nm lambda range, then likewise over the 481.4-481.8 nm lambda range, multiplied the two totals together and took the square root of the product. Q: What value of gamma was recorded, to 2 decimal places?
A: 4.95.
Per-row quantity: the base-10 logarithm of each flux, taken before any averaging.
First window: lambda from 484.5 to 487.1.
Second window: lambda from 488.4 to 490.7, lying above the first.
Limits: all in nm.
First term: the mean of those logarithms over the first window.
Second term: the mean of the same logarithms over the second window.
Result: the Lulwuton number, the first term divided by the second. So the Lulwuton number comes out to 0.89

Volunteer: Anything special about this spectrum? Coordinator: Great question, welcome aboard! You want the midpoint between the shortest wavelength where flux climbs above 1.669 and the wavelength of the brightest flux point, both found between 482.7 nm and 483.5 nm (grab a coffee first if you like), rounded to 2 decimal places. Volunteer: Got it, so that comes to 483.25 nm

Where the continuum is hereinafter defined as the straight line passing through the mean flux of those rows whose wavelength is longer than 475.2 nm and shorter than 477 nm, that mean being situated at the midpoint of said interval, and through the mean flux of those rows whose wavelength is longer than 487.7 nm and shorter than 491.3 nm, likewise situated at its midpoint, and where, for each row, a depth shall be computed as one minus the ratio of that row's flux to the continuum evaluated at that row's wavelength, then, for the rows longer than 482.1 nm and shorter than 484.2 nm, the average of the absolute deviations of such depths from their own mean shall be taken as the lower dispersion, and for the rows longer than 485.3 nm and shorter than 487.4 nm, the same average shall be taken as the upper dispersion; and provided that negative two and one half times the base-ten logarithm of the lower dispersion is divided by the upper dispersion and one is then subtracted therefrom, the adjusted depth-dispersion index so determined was 141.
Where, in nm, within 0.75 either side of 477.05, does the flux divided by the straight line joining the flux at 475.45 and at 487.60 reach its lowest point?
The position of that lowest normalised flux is 476.80 nm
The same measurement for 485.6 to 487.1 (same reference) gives 486.25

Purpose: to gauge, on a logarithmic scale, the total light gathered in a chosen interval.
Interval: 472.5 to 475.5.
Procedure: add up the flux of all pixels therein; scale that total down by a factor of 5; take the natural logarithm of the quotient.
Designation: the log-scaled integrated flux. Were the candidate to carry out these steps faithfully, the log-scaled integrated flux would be 1.91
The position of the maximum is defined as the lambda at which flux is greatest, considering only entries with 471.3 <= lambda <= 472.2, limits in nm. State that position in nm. 472.00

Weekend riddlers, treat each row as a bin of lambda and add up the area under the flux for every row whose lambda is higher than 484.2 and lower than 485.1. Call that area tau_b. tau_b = 1.52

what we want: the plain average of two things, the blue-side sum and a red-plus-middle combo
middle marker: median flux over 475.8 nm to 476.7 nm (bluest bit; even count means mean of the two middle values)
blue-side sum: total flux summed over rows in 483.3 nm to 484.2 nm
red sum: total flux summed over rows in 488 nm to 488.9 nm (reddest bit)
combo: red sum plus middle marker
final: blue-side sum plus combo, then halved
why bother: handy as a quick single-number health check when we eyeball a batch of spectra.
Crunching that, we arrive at 11.0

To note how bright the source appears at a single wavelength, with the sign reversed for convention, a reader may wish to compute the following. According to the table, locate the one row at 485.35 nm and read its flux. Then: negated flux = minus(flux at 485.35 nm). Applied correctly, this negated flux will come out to -1.70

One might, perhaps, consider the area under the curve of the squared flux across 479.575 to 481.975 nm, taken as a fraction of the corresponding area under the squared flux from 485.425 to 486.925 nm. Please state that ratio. 2.0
